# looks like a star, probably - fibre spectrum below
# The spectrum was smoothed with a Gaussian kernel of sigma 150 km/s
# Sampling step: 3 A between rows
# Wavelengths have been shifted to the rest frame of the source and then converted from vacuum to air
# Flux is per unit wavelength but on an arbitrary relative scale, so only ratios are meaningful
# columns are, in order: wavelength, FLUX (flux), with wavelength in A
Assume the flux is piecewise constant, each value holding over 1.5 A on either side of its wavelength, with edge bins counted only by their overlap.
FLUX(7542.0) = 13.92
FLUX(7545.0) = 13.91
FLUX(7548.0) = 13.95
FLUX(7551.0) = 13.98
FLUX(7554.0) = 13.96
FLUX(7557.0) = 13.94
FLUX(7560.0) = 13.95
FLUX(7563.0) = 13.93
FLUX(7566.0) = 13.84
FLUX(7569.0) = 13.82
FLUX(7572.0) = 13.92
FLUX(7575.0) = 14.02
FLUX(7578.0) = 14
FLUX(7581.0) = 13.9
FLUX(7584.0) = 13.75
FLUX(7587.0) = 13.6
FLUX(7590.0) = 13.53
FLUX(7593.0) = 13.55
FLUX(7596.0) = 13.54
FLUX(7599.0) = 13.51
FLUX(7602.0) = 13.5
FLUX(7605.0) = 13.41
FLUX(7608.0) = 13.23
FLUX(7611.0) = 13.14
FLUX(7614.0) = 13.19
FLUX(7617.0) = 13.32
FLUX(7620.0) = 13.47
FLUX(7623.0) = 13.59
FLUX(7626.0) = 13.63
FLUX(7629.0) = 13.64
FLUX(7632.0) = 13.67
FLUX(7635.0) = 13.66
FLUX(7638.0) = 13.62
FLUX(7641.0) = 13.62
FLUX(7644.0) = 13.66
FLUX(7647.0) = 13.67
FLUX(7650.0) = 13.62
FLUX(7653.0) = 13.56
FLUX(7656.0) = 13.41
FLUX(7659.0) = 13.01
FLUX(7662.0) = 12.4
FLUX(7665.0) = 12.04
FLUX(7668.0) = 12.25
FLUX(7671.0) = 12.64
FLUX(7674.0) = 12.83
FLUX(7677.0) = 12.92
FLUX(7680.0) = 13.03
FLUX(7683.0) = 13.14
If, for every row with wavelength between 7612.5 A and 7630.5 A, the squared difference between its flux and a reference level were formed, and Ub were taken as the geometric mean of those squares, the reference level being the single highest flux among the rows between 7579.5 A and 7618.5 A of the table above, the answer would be 0.16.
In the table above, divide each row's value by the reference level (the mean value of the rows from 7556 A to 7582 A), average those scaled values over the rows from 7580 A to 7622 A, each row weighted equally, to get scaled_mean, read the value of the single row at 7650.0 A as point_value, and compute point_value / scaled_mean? 14.1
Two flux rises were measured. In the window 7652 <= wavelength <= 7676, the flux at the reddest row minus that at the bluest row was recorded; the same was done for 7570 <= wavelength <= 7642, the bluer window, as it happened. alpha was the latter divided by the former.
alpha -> 0.4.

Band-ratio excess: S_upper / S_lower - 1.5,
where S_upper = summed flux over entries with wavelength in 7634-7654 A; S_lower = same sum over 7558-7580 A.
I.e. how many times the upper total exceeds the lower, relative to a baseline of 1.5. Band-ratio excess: -0.521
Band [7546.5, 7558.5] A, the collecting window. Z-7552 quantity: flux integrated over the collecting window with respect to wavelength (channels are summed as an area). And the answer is 167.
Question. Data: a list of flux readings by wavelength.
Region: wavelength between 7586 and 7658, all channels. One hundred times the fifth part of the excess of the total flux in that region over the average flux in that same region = 6217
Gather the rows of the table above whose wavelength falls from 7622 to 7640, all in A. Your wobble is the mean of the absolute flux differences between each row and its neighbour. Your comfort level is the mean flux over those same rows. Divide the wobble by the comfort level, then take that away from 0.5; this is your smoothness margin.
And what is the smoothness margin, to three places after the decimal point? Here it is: 0.498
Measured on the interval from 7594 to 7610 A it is 0.494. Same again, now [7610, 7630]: 0.494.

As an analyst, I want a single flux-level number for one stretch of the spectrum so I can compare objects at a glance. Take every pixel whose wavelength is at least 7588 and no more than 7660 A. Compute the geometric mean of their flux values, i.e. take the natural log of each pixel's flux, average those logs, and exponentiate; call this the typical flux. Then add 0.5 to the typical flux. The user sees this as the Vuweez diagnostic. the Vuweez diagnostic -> 14.0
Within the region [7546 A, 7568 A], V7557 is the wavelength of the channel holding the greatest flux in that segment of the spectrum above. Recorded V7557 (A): 7551.0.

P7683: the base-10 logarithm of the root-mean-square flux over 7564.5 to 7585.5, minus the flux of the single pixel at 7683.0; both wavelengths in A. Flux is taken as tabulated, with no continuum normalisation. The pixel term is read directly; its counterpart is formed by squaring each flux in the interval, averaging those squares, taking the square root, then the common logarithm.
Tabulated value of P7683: -12.0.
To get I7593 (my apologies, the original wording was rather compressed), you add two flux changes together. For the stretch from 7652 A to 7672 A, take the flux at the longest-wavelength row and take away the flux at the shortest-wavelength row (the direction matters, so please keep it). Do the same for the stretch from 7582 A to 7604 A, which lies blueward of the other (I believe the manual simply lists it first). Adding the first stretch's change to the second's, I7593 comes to -1.2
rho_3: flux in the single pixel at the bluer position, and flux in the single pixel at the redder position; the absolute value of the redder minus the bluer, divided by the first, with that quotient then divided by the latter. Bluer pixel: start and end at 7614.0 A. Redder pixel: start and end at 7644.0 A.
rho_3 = 0.0026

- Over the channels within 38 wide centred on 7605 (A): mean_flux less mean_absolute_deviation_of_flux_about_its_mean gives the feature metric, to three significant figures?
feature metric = 13.3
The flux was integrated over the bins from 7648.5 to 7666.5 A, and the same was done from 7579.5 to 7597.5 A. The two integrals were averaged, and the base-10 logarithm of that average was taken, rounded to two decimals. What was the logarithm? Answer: 2.38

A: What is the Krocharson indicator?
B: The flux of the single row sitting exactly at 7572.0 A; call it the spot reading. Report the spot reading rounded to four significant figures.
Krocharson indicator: 13.92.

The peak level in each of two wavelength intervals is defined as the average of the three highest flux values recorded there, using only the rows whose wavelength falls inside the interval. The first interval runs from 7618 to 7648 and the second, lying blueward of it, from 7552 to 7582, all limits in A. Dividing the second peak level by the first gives 1.02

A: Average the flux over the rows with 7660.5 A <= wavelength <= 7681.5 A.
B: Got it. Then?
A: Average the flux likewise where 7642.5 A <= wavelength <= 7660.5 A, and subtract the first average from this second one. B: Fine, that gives 0.90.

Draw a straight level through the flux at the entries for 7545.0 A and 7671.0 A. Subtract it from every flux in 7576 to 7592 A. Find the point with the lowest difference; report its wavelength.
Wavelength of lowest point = 7590.0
